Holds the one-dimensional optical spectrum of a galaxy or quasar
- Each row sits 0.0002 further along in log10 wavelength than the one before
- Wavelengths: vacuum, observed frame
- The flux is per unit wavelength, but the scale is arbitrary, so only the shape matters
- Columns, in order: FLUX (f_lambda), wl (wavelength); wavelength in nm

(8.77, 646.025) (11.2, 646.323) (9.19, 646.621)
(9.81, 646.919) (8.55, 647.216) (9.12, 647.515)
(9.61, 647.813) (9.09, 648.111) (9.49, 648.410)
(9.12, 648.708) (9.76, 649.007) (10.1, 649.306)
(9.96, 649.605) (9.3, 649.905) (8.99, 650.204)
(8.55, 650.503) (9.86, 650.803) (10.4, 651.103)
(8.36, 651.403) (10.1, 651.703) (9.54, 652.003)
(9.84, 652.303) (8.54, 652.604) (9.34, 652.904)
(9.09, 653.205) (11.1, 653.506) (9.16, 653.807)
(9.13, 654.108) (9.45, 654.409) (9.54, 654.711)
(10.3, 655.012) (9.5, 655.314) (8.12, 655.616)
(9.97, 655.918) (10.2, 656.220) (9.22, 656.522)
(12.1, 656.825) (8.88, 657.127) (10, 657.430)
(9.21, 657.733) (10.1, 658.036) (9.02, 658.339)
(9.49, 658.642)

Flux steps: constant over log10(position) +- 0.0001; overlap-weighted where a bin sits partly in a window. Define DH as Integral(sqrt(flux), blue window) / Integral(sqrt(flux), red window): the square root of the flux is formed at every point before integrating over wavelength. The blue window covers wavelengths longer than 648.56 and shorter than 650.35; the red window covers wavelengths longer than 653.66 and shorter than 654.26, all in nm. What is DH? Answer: 3.0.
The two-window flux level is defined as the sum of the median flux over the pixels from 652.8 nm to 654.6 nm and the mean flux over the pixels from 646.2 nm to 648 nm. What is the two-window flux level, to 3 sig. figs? 18.8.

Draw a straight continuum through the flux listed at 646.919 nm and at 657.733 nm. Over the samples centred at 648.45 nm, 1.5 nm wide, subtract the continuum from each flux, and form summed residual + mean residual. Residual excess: -1.9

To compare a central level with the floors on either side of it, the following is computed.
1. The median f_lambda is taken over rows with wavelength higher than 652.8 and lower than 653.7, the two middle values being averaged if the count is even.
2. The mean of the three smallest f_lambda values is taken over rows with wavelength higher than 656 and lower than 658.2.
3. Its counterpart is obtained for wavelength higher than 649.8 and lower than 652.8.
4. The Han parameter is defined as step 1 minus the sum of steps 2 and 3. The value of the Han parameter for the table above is -8.25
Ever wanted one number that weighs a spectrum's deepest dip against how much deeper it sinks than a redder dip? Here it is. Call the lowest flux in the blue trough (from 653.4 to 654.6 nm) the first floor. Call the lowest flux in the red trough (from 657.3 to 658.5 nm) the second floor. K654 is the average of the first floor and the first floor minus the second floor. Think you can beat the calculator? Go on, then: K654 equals 4.6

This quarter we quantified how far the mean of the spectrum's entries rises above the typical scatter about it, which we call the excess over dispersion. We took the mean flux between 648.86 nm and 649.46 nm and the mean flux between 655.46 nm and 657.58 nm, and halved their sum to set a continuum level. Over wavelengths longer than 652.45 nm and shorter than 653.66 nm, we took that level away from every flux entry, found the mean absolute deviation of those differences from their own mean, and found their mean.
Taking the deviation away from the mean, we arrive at -1.131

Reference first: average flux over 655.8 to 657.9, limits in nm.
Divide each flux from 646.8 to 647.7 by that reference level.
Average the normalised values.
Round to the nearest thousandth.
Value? 0.922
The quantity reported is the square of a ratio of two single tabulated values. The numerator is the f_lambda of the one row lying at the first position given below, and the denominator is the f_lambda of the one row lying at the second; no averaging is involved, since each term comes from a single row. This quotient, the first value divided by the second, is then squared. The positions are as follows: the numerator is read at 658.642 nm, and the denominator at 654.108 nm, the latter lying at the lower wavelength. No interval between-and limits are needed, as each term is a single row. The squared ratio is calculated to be 1.1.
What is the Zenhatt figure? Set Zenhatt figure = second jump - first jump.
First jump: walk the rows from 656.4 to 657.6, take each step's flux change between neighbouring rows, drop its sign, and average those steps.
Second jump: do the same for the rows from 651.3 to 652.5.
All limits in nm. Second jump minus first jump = -1.5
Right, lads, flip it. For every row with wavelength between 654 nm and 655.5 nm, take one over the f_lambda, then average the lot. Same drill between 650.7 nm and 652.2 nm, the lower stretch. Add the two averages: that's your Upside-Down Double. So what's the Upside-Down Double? 0.209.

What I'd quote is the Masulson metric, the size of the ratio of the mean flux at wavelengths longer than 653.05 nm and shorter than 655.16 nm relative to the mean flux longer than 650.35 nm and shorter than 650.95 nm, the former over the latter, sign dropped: 1.05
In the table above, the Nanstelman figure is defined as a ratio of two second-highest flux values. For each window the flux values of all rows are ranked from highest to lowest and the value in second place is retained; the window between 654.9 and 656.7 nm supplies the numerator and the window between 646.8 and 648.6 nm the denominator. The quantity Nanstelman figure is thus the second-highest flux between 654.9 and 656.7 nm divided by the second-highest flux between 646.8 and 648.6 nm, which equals 1.06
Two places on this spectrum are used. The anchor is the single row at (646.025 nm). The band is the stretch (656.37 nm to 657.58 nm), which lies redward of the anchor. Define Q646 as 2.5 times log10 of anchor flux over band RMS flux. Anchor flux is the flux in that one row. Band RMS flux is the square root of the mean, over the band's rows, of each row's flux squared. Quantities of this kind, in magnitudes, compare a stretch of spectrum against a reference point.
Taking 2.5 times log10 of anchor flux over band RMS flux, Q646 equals -0.156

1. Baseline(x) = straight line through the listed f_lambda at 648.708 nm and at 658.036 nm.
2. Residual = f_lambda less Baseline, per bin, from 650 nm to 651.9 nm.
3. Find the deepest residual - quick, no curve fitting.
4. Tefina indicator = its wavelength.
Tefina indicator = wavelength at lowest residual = 651.403 nm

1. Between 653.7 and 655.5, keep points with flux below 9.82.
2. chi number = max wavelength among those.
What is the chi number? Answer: 655.314 nm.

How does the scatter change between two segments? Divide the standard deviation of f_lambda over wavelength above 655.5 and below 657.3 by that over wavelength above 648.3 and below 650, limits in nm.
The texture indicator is 3.59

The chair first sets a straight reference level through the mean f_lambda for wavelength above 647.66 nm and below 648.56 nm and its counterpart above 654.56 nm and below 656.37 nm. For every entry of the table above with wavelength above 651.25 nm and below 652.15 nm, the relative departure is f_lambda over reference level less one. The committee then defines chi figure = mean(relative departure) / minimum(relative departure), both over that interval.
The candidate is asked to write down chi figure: 0.15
